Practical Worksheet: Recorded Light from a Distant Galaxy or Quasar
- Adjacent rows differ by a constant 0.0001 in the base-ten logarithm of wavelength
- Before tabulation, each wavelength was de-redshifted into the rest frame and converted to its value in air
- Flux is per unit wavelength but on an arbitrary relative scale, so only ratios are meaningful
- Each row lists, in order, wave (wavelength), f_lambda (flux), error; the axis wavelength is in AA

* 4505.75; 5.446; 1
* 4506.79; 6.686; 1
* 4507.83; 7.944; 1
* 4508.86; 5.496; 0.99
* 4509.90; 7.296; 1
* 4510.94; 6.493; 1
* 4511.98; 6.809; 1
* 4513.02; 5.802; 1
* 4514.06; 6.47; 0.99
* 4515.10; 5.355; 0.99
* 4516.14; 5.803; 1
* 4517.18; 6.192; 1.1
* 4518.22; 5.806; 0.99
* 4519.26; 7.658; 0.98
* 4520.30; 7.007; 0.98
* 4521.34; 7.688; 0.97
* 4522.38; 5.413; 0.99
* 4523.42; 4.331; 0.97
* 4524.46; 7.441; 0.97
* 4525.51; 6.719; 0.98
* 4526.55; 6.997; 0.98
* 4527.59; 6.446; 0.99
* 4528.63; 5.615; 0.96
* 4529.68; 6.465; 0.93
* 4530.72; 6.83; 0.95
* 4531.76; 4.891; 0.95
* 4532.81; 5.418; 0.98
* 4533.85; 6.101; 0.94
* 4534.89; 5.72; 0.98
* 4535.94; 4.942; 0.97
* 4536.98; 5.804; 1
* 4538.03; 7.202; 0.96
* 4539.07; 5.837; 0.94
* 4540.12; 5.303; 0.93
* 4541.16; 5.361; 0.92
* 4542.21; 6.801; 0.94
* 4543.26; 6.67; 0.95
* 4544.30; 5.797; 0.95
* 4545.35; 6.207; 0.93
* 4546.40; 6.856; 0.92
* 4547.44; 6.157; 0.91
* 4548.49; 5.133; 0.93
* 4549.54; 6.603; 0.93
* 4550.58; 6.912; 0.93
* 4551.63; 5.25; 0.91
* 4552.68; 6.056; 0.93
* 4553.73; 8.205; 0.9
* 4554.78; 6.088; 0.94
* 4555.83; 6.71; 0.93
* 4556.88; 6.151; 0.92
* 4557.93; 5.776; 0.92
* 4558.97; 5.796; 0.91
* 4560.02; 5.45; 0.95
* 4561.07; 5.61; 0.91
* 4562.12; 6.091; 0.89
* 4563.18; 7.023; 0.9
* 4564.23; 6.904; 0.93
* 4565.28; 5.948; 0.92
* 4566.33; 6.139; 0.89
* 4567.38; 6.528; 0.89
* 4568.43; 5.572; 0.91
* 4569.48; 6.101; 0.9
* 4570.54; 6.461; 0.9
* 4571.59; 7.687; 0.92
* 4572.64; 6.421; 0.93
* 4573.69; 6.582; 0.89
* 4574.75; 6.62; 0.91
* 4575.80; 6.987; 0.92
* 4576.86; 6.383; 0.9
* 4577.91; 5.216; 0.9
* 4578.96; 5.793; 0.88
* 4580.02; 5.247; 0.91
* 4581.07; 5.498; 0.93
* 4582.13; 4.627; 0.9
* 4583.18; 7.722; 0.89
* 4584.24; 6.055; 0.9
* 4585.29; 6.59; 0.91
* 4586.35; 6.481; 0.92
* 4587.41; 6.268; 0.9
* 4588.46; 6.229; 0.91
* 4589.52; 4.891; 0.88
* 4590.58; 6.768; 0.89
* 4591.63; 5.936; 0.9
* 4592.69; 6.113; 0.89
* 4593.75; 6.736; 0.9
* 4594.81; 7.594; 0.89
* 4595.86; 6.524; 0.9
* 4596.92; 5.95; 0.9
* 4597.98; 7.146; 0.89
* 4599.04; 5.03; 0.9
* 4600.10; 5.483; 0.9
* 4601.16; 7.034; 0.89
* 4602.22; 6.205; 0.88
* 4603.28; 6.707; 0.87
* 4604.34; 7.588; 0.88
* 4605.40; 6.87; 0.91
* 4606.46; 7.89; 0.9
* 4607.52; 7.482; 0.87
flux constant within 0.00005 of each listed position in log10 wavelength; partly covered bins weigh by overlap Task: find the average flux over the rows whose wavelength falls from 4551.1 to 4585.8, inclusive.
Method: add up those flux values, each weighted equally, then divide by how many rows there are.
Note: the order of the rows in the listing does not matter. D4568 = 6.22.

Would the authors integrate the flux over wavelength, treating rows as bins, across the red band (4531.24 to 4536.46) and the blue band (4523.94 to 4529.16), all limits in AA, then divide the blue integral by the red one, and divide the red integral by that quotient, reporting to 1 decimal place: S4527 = 23.1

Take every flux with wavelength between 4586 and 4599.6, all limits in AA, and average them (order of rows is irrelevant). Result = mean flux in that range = 6.28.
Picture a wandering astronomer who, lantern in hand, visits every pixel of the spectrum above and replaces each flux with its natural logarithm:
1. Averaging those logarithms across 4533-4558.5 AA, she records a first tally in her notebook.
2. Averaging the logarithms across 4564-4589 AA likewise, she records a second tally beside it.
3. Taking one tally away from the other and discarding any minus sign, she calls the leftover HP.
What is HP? 0.017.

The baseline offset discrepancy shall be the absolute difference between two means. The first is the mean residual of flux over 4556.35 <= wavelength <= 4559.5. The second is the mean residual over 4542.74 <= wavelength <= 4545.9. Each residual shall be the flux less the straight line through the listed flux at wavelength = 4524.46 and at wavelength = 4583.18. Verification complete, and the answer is 0.4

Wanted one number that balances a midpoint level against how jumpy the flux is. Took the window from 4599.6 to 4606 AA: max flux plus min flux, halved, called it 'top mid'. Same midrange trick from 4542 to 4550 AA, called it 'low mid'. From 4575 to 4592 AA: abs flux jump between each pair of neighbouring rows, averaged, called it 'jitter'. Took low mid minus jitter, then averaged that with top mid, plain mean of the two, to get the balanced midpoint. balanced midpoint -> 5.81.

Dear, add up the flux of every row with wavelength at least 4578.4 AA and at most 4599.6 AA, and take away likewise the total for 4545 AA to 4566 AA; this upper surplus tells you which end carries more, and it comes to -2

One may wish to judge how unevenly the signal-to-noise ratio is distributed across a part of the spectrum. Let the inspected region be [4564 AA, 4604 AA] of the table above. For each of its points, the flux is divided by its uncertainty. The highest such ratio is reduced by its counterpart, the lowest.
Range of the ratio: 3.5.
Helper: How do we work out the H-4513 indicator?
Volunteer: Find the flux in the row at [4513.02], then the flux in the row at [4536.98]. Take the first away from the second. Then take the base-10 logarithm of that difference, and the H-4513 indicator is -2.7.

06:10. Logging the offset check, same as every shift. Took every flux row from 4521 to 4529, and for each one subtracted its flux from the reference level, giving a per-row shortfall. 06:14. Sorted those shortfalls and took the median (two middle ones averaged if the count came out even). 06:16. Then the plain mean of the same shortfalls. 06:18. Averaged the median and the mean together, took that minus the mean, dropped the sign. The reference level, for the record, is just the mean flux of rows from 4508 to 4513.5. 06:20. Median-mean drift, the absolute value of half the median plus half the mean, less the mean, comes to 0.13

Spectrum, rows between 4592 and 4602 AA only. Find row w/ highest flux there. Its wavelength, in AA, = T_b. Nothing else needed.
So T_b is 4594.81 AA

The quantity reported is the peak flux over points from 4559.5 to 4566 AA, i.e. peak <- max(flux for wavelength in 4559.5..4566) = 7.023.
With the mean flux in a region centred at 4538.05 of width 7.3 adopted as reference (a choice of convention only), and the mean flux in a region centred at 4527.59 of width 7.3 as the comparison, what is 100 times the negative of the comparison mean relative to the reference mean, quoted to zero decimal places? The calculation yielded -116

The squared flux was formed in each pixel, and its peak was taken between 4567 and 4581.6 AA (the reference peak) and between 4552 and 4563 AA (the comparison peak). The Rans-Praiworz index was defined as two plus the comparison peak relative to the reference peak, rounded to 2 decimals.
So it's 3.14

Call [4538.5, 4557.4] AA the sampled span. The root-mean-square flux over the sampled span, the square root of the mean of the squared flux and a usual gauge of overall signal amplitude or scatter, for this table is 6.27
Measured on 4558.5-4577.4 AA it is 6.38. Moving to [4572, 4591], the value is 6.18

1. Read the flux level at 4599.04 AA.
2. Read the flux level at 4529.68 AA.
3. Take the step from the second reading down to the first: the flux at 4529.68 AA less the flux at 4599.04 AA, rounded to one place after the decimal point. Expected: 1.4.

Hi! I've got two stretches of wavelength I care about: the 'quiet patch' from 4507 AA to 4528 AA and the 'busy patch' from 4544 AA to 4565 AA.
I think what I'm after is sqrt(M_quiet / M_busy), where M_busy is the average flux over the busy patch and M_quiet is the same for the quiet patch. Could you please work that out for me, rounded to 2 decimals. 1.02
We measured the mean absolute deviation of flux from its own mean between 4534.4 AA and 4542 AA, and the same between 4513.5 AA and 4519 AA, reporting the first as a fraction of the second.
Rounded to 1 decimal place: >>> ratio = 1.4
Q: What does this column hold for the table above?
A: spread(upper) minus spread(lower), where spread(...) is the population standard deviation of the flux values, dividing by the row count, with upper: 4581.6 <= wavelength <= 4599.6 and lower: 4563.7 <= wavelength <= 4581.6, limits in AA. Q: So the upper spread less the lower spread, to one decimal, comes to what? 0.2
